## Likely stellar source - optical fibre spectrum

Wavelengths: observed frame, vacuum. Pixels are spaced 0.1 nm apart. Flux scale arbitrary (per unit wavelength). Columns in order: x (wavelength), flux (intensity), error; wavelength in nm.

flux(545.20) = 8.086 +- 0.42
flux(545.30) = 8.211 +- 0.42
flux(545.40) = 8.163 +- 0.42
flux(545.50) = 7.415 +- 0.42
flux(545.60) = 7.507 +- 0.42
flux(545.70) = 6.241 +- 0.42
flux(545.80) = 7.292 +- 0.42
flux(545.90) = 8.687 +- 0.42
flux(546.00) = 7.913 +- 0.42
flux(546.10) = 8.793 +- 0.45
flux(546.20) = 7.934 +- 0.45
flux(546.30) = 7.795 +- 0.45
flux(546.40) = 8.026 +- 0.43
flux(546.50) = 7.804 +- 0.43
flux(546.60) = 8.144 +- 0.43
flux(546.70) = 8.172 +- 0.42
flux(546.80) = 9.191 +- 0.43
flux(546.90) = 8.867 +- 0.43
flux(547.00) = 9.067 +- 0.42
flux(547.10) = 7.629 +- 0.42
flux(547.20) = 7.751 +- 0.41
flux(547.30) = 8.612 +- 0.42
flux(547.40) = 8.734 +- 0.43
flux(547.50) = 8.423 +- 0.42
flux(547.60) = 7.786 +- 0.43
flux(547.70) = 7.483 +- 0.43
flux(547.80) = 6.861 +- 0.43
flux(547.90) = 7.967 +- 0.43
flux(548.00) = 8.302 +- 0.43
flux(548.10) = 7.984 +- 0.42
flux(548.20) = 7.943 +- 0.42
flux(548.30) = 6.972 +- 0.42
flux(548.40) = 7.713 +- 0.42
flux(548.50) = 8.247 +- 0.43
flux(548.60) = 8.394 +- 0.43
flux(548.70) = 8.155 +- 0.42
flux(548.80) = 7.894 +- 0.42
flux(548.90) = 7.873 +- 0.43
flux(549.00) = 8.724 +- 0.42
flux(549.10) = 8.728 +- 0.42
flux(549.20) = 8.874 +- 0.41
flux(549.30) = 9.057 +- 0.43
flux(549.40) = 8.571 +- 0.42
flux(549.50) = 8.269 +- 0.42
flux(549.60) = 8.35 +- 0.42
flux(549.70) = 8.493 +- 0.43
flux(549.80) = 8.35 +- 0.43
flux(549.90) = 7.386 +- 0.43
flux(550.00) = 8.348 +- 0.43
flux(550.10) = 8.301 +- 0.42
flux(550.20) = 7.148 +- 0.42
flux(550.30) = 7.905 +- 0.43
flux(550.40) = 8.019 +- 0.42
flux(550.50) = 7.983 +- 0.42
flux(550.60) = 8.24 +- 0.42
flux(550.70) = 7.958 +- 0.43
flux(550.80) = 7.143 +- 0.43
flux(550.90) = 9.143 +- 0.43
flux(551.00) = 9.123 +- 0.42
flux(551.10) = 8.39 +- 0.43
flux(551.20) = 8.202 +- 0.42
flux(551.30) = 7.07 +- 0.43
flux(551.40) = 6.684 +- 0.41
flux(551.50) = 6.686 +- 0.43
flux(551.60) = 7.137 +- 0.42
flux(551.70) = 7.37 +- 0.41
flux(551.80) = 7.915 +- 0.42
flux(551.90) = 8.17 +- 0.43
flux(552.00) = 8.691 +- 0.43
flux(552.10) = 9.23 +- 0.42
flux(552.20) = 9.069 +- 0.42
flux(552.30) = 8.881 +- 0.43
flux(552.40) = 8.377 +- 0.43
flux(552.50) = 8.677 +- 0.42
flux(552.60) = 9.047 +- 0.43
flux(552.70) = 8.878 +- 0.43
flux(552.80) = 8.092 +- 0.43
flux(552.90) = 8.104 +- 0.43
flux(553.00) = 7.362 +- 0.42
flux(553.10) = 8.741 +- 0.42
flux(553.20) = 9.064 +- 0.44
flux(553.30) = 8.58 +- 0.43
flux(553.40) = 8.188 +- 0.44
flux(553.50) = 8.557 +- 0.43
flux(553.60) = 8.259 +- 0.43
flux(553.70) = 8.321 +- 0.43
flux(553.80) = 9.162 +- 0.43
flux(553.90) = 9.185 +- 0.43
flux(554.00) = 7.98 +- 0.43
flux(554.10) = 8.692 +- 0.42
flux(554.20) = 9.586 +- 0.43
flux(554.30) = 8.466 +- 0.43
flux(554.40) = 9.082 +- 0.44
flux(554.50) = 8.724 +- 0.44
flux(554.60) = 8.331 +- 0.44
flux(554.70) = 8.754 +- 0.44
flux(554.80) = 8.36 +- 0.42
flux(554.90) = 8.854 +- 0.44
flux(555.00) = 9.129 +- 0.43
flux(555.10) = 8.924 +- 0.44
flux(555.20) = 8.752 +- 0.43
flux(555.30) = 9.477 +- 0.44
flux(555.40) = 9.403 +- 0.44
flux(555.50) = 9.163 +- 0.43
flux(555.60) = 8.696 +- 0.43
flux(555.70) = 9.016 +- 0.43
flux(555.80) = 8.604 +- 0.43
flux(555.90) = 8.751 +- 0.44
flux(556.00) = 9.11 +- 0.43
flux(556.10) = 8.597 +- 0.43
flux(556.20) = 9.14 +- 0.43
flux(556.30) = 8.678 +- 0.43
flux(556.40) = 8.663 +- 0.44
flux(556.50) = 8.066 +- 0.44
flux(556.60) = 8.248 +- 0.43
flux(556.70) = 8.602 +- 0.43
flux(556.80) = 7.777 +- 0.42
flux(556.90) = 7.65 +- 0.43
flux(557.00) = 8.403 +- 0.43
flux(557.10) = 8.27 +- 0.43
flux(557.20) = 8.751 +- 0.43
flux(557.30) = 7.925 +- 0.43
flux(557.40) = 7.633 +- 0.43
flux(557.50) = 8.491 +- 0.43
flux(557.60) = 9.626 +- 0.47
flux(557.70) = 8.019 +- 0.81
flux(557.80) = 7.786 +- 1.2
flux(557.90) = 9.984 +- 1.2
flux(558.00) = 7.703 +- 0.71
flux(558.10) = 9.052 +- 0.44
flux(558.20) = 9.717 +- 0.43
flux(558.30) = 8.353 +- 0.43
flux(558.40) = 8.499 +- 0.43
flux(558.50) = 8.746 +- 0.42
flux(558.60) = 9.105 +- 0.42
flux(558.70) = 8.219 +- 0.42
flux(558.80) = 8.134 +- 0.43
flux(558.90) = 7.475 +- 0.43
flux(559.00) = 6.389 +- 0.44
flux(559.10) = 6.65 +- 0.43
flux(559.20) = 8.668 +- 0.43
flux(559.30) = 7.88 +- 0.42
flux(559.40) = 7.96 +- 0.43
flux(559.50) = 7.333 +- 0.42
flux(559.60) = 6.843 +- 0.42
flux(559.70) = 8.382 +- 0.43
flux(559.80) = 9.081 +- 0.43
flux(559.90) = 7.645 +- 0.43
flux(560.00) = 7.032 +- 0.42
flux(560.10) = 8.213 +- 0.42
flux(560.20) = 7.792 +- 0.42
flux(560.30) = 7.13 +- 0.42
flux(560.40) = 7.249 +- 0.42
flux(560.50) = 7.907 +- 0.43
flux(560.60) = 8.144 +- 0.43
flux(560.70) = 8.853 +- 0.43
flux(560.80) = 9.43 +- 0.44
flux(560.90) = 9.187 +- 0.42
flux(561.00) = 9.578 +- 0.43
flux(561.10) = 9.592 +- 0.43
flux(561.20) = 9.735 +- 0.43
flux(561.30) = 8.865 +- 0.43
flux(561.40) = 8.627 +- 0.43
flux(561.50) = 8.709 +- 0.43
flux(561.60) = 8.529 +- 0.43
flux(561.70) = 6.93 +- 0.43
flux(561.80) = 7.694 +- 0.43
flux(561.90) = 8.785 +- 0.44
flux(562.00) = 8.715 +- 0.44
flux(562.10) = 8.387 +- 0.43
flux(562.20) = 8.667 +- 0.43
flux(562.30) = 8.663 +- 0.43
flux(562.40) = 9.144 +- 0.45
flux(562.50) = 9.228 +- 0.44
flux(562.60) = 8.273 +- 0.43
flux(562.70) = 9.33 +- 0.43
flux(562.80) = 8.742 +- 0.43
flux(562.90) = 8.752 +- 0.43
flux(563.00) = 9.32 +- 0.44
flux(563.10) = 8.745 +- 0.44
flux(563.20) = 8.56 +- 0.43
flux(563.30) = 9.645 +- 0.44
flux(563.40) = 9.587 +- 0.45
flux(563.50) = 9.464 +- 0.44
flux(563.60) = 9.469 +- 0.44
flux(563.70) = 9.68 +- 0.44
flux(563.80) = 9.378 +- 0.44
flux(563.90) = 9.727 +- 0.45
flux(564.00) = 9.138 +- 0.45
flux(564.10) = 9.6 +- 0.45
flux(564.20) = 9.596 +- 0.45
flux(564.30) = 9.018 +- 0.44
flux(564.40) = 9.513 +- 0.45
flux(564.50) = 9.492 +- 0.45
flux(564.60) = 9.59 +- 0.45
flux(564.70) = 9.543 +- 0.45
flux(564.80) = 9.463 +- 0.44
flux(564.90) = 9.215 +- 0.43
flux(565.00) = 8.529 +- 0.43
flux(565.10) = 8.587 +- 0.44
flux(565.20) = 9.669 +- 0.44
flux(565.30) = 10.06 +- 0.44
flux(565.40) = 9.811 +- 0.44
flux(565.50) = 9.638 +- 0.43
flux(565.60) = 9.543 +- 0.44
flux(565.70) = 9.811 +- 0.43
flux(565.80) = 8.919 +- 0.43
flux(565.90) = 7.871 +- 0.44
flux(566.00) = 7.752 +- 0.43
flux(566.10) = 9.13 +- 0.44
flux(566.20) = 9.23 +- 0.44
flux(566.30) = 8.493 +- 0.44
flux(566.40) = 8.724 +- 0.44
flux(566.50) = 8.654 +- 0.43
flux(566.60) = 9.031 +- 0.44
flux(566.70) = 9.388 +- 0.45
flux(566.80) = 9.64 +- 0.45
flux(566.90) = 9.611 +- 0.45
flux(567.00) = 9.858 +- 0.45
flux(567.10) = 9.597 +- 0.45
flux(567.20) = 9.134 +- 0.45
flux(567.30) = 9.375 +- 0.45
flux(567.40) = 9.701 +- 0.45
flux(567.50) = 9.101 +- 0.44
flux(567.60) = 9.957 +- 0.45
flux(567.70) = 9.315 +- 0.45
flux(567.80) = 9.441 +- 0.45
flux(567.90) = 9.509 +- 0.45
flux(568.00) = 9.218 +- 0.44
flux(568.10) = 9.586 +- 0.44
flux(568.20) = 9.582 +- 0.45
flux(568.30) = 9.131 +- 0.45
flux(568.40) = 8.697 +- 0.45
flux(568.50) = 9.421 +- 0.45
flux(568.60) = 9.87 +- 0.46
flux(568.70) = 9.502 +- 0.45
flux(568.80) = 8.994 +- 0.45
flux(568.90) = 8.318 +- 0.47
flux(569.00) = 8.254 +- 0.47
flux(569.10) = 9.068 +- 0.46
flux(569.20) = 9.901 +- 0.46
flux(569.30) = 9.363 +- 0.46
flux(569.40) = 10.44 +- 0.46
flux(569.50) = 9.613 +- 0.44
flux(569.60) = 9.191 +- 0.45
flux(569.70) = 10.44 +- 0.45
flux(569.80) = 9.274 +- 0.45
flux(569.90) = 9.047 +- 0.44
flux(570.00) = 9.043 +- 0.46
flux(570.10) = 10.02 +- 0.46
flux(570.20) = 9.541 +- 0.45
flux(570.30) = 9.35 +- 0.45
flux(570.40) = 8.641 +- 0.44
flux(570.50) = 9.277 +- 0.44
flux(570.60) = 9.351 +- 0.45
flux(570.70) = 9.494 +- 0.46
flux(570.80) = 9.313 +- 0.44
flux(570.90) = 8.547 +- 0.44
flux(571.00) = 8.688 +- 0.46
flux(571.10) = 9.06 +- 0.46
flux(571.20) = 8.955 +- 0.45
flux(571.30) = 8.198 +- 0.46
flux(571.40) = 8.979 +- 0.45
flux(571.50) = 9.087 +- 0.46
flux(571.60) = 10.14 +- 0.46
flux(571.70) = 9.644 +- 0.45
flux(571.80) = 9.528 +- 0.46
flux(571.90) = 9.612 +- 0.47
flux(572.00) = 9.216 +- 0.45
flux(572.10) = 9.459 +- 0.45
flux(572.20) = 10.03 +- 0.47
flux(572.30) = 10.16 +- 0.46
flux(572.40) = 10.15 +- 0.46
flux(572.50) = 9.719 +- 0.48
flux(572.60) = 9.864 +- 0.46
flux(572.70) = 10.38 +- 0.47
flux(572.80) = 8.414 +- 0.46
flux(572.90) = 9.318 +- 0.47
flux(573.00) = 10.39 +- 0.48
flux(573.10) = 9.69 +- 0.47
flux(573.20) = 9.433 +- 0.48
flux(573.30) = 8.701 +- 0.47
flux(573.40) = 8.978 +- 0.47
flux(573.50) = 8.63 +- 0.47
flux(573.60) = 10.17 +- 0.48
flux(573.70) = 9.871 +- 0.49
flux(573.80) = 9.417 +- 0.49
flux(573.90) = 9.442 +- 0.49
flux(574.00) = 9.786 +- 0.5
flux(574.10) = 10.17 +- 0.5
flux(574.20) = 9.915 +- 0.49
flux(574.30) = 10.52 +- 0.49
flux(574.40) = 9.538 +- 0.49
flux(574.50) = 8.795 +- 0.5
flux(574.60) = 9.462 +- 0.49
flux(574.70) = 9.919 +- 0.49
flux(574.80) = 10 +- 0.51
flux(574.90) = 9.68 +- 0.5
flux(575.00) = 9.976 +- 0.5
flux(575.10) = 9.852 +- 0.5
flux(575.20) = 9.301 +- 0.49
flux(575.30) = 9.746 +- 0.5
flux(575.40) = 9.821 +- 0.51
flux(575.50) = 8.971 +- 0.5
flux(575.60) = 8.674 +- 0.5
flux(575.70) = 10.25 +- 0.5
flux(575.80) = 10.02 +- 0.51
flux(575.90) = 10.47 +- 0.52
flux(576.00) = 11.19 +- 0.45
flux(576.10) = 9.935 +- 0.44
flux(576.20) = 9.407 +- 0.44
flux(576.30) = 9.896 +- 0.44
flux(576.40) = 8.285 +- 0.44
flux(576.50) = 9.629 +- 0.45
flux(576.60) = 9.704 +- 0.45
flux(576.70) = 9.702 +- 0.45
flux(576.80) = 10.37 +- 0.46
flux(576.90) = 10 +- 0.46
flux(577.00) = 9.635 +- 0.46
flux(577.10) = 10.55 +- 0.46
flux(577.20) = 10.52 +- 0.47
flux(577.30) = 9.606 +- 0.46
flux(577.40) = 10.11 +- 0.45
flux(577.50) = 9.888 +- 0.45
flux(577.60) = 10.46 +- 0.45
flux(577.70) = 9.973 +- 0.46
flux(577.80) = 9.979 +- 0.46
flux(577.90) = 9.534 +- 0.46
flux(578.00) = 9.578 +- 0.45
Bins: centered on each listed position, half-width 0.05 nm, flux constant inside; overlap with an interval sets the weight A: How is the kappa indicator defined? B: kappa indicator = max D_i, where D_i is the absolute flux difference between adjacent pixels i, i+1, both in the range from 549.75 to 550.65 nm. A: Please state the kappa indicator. 1.2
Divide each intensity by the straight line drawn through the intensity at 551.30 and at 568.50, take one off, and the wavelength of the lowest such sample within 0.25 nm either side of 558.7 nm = 558.90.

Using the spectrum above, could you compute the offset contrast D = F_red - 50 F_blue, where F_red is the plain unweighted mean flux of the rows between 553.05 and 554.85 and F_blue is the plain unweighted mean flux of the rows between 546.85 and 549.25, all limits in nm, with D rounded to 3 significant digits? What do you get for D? -398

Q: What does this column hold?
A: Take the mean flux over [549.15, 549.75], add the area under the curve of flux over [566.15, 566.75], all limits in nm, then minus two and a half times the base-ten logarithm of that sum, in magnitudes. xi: -2.86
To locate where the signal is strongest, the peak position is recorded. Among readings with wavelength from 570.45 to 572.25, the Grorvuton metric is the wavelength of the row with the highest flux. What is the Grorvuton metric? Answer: 571.60 nm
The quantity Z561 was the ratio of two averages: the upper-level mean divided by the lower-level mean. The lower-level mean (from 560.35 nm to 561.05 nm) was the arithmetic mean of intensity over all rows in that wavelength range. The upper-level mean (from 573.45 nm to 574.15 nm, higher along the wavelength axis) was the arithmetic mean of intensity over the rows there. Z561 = 1.12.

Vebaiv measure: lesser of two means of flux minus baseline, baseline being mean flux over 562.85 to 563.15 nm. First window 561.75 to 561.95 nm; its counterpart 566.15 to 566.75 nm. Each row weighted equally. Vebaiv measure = -0.70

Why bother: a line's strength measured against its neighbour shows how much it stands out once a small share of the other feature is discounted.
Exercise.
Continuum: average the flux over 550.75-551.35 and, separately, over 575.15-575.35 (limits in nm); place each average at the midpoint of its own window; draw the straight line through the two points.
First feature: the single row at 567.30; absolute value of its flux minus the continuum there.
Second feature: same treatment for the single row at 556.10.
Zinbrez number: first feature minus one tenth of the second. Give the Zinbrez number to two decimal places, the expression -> 0.28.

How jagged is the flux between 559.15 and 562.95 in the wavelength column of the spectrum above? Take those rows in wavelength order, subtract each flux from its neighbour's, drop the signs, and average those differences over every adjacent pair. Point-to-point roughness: 0.55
